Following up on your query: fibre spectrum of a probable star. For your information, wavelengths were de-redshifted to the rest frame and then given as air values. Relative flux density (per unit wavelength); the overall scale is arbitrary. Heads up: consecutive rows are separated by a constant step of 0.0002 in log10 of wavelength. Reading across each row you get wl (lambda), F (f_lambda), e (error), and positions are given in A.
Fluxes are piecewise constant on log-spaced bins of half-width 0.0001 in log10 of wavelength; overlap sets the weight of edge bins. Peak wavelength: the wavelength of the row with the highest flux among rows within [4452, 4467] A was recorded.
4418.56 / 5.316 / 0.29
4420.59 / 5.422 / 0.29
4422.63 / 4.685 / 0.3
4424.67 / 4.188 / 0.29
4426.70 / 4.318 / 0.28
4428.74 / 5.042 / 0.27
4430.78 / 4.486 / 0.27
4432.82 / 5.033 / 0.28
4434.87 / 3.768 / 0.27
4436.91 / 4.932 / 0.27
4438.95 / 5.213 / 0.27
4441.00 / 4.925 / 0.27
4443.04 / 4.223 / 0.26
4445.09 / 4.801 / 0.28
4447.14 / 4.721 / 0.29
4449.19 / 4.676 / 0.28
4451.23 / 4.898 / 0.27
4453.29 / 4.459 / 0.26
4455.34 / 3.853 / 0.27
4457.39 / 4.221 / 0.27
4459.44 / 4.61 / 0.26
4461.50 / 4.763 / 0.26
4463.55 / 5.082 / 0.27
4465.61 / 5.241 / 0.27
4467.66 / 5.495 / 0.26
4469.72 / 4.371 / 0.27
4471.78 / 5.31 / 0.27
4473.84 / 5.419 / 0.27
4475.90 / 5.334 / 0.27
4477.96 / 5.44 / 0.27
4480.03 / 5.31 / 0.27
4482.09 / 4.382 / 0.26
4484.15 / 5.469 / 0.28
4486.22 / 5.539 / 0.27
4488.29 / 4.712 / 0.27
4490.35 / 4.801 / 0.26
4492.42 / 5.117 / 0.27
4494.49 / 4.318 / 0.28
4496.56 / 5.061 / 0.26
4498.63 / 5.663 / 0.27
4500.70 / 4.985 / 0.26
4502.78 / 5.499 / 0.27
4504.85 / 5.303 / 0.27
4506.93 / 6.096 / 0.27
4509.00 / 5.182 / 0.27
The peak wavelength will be 4465.61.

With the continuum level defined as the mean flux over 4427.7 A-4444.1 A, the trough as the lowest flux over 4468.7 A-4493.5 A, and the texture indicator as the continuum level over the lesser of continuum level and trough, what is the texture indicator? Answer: 1.08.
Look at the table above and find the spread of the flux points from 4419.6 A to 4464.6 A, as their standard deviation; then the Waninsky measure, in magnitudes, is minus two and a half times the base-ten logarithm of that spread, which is 0.9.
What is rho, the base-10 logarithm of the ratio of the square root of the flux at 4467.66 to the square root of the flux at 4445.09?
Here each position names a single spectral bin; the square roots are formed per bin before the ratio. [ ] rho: 0.029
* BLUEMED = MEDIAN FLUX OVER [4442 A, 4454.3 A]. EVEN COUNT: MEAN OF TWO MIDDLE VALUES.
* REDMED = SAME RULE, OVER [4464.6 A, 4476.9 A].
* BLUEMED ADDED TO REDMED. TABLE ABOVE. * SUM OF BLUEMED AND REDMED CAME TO 10.0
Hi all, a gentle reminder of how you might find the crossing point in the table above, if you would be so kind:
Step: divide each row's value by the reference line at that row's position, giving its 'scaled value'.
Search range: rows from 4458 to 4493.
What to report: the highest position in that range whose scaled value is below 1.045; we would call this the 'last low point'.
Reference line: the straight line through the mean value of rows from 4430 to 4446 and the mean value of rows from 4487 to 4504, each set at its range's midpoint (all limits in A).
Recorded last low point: 4492.42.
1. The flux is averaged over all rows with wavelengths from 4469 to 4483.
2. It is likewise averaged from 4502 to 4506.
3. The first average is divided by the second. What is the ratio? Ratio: 0.94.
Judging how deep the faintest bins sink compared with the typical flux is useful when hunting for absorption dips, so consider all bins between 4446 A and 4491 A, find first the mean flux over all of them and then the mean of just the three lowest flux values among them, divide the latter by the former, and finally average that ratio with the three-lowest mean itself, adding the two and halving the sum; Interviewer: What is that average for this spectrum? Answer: 2.50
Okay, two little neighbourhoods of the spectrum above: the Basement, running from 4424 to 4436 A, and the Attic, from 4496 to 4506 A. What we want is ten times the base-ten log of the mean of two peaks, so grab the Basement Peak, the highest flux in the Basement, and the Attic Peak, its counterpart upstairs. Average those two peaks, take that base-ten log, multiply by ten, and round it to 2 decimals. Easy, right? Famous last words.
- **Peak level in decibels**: 7.29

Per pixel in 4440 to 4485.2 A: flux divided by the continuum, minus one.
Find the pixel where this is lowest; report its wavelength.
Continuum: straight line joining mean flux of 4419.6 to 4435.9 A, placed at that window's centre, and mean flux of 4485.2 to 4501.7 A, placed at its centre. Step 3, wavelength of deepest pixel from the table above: 4455.34 A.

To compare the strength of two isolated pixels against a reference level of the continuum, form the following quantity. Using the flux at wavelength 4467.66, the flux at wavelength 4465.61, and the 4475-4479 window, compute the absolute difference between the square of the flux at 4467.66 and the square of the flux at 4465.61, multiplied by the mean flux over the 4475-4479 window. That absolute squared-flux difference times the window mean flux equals 15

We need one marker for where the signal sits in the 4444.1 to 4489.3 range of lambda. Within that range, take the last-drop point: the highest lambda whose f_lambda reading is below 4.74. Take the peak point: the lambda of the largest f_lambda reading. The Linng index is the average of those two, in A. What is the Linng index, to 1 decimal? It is 4487.3 A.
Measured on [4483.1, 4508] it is 4500.7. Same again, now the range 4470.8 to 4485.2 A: 4483.1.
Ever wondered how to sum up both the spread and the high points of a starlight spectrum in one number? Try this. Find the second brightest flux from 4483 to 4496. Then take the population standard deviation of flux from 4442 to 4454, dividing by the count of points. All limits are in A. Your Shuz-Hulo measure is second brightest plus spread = 5.69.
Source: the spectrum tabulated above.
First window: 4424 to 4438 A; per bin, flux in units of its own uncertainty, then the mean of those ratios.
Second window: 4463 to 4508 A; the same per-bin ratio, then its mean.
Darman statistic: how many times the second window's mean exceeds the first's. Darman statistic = 1.17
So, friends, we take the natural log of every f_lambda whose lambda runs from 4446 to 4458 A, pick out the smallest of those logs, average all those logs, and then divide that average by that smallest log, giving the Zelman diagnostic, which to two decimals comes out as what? 1.11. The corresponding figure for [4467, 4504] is 1.11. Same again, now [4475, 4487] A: 1.12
